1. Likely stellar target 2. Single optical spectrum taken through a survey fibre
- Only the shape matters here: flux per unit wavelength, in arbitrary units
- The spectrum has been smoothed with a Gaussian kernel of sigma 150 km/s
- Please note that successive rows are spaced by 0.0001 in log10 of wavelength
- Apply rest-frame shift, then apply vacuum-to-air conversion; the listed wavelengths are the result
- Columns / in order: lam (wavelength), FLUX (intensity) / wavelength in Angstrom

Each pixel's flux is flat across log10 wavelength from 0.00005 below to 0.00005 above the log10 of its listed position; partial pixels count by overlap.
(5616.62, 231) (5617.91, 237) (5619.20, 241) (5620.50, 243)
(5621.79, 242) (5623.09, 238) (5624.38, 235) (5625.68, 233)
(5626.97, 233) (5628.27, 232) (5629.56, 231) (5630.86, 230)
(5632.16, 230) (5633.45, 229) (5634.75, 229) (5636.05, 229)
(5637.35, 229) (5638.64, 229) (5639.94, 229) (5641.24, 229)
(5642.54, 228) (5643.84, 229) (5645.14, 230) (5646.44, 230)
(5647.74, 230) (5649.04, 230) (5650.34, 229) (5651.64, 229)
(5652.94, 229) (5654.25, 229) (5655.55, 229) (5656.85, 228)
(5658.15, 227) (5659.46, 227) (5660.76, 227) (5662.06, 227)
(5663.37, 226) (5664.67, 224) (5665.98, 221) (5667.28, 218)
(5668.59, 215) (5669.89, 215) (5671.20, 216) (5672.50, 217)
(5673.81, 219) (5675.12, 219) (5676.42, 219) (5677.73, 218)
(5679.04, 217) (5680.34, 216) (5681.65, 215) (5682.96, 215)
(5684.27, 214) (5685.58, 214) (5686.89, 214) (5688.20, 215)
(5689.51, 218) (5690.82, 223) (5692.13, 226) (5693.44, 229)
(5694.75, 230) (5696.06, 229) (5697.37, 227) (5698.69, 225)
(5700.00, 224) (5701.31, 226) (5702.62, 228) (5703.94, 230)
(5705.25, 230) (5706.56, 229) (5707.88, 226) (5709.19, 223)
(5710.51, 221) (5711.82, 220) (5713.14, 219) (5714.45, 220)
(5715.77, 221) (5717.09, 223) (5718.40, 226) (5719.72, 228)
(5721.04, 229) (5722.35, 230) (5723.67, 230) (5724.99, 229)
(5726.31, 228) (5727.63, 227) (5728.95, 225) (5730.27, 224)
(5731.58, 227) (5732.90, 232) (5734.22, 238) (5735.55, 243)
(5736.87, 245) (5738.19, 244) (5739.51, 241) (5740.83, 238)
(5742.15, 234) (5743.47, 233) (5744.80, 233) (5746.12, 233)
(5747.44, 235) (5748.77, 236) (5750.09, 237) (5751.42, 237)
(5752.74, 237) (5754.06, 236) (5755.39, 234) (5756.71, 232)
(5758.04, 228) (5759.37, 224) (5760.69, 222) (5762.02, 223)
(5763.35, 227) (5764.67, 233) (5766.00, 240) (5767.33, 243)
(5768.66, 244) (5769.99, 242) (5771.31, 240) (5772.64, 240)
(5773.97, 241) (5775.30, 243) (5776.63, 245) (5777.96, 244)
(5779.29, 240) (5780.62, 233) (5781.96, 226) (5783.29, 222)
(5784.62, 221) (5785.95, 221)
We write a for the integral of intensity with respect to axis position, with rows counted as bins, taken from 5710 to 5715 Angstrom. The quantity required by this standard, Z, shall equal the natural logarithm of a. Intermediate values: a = 1101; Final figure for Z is 7.0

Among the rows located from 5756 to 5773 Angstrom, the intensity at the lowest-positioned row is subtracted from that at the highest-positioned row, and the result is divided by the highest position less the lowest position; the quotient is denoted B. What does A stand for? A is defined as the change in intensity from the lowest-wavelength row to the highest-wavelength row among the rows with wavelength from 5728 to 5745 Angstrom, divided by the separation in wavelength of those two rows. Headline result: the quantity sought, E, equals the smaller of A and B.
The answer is 0.5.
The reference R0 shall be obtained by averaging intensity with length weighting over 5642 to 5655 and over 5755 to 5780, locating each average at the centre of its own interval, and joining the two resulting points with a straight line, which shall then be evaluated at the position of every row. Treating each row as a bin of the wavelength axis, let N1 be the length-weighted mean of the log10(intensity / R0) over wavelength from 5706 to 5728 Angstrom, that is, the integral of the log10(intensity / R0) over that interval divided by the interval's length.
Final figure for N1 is -0.015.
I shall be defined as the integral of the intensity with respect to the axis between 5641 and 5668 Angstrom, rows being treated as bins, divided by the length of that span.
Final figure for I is 227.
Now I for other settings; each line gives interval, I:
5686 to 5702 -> 224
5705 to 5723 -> 225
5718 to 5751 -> 233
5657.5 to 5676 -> 221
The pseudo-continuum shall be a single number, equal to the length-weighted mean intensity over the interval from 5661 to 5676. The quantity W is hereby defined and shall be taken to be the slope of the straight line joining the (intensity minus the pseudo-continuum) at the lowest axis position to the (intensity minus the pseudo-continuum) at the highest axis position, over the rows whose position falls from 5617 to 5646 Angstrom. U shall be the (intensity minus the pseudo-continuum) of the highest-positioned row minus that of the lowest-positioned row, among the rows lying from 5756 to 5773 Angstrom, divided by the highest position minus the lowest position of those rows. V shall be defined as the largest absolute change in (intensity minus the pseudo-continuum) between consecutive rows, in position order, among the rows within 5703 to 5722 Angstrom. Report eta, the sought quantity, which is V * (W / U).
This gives -1.5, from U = 0.5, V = 3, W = -0.3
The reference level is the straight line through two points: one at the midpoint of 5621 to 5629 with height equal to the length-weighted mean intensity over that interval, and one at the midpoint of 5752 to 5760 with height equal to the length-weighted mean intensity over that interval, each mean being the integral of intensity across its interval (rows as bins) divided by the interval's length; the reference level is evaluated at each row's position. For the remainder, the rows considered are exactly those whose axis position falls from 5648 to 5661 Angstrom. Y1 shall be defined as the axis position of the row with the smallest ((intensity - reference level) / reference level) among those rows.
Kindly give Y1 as 5658.15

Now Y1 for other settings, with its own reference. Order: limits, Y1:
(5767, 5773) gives 5771.31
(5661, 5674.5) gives 5668.59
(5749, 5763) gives 5760.69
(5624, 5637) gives 5633.45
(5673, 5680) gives 5679.04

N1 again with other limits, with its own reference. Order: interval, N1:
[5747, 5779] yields 0.000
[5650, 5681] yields -0.015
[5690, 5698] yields -0.009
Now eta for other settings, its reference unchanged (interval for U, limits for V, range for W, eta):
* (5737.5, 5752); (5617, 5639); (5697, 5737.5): -3.4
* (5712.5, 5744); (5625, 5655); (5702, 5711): -1.9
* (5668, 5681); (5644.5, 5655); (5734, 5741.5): 0.0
